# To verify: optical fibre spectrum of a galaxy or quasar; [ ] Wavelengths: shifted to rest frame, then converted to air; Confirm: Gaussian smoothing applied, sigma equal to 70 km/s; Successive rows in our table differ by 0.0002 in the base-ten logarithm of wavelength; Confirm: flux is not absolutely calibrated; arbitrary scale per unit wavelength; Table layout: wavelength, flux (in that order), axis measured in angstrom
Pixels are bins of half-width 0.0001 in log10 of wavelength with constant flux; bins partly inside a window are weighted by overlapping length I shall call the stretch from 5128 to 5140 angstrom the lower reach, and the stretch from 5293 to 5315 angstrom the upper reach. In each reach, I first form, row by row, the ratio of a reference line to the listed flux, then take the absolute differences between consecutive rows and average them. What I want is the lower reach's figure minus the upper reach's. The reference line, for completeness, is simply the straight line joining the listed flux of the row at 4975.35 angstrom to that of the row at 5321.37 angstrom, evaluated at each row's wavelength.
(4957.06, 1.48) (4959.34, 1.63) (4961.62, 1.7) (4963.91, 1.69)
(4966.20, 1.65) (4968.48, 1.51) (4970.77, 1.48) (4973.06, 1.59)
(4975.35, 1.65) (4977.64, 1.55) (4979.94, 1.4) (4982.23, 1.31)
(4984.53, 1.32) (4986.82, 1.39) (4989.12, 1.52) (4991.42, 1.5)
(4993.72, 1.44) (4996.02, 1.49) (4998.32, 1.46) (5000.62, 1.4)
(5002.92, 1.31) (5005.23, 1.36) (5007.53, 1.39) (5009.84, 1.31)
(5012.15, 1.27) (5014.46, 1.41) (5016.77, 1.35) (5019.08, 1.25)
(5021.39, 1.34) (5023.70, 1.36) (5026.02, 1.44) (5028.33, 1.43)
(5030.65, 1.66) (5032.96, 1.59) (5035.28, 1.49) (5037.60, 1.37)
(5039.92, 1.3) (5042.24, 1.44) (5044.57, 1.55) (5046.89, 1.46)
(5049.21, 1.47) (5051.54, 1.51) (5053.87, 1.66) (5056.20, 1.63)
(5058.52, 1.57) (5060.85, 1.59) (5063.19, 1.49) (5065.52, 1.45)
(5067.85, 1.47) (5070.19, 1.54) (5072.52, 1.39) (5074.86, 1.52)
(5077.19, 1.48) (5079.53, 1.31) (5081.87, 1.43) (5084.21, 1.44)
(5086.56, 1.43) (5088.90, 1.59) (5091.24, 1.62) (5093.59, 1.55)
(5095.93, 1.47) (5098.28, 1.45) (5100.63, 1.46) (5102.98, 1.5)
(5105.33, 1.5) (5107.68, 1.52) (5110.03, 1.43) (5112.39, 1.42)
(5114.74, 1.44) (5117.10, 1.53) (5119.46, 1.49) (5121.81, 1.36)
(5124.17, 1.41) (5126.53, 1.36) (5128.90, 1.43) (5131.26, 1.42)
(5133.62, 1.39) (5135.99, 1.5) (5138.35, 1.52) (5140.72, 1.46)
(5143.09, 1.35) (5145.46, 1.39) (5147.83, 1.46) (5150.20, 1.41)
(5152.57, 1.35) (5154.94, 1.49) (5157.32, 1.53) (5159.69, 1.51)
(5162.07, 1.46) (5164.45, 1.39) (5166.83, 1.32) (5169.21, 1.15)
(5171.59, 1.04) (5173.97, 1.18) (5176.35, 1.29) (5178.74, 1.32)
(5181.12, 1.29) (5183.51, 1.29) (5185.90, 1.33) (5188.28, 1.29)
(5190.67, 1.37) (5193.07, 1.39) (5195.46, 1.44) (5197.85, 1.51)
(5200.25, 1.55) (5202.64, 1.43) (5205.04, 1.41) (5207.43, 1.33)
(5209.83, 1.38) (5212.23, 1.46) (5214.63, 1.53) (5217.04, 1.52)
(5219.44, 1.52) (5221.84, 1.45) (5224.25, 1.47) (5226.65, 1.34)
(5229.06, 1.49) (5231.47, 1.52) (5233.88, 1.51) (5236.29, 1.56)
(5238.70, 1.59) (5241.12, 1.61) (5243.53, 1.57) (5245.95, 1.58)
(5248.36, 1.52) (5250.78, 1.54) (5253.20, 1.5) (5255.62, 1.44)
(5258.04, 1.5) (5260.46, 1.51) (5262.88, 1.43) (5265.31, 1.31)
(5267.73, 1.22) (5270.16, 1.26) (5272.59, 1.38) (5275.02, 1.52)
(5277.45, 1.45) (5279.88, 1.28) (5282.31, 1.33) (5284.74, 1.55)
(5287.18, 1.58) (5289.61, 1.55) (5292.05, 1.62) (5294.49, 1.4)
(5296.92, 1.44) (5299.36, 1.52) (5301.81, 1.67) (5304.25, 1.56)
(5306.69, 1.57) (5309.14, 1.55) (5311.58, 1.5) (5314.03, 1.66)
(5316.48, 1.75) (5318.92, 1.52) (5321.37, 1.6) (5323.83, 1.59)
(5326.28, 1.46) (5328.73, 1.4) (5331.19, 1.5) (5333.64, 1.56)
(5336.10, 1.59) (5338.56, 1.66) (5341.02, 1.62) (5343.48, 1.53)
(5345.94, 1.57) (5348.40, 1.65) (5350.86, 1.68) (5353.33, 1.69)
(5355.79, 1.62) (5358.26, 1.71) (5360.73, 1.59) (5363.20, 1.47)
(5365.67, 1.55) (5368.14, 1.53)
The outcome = -0.018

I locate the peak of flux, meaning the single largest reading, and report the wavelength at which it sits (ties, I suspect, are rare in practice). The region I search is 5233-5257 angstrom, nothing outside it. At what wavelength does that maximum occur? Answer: 5241.12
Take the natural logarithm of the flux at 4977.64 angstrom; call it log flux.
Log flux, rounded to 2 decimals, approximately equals 0.44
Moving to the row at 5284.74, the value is 0.44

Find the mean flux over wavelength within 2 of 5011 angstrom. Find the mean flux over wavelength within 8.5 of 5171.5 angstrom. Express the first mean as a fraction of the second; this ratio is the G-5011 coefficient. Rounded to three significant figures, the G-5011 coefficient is 1.04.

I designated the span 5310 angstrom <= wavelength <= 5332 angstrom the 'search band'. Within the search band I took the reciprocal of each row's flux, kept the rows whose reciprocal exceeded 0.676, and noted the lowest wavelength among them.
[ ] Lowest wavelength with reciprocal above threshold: 5326.28 angstrom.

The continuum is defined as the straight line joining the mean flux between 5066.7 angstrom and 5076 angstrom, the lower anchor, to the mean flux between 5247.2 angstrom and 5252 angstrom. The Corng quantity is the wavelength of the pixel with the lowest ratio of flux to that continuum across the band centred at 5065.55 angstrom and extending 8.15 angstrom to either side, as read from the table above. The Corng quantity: 5072.52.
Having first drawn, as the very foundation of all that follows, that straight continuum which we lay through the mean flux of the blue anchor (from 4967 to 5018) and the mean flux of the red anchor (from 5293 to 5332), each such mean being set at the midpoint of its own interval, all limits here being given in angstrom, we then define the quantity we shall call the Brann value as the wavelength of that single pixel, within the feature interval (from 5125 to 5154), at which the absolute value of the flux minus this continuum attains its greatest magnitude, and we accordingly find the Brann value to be 5152.57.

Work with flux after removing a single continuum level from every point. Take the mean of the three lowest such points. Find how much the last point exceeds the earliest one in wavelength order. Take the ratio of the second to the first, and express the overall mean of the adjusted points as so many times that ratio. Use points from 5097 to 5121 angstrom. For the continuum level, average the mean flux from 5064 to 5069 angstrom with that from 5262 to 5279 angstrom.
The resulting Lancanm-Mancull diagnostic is 0.02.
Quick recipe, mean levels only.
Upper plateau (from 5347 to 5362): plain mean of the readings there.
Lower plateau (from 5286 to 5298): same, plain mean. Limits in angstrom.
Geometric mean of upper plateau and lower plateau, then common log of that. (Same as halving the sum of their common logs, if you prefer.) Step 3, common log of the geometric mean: 0.200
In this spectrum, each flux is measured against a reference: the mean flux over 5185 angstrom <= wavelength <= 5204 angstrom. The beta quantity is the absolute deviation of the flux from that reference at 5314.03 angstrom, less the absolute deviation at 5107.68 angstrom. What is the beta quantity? 0.14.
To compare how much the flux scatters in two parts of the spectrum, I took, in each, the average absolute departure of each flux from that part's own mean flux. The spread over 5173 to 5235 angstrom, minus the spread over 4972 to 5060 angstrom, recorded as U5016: -0.01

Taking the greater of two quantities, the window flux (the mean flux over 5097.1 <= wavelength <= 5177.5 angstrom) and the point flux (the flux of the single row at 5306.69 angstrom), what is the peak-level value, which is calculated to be 1.57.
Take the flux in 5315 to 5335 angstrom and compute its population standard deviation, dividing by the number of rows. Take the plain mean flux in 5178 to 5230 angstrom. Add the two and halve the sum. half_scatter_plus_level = 0.76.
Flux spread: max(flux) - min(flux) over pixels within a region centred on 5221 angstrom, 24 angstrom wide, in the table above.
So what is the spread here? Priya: 0.19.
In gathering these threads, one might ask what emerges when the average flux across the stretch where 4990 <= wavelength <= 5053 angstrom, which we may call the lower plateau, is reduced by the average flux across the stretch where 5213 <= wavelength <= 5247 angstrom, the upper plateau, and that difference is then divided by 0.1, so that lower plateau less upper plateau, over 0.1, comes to -1.0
